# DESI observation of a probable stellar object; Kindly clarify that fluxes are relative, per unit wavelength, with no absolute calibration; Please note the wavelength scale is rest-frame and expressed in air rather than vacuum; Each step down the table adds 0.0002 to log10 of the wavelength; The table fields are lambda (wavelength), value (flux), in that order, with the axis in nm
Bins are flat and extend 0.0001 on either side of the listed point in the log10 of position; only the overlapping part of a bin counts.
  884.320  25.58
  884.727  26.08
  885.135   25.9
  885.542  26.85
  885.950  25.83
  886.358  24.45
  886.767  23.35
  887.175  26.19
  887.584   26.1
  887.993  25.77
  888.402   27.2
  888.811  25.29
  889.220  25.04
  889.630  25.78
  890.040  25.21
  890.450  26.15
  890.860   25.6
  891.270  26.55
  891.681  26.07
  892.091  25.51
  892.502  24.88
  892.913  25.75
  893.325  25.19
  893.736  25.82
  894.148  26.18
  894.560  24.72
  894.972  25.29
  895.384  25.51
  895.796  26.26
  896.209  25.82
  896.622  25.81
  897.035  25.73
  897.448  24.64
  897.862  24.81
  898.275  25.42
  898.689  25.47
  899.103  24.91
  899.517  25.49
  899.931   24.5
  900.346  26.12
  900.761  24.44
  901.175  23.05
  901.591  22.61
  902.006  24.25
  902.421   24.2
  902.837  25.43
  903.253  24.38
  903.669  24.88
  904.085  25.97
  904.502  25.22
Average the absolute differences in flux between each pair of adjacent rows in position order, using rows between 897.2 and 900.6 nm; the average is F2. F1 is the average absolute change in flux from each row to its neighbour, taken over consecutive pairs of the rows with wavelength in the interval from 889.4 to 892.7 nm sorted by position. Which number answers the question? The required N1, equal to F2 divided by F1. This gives 1.0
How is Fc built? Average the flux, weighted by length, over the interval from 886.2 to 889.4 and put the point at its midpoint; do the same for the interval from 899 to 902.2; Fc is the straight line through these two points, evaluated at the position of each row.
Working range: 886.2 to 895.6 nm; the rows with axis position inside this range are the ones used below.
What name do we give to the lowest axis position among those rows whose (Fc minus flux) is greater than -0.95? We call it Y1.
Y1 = 886.358 nm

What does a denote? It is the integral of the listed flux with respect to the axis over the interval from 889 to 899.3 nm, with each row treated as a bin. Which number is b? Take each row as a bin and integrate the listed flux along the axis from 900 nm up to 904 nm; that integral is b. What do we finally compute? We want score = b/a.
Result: 0.37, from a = 263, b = 98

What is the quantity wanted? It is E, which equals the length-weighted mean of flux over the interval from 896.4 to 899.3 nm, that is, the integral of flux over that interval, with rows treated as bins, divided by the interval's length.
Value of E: 25.3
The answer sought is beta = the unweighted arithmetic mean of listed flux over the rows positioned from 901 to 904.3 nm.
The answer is 24.3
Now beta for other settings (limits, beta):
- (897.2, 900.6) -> 25.2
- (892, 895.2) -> 25.4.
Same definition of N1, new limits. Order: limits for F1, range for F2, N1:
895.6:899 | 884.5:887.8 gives 3.1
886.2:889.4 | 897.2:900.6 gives 0.6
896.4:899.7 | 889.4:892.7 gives 1.5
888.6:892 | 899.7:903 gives 1.8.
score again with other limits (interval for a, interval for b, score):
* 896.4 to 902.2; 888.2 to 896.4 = 1.46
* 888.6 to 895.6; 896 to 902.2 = 0.86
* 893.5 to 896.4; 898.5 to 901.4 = 0.97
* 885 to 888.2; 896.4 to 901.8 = 1.64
